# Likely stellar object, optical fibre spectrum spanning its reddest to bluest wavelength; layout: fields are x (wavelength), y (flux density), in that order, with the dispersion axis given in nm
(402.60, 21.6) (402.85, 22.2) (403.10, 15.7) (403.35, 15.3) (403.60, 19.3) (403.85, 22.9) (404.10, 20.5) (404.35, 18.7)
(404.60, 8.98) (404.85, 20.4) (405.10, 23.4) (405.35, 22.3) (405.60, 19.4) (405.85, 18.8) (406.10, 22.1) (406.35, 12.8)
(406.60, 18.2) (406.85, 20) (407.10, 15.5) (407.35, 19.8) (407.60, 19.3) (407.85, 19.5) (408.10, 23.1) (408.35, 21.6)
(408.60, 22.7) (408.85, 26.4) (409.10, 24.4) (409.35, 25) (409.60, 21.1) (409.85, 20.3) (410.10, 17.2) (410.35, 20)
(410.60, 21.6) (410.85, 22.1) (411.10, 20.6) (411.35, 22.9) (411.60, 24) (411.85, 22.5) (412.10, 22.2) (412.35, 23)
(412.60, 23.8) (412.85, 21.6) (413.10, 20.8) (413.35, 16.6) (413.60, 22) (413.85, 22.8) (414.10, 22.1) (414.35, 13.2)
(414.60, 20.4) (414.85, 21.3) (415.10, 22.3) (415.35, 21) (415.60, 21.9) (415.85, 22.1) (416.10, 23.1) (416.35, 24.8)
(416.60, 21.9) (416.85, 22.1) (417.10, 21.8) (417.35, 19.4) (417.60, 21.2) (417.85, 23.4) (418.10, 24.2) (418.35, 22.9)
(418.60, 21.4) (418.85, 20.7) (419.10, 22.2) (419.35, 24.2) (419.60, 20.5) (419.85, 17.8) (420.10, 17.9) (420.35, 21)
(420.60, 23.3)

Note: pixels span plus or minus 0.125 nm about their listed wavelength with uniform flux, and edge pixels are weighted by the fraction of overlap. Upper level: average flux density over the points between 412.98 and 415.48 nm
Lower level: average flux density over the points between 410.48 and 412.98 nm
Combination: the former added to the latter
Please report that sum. 42.7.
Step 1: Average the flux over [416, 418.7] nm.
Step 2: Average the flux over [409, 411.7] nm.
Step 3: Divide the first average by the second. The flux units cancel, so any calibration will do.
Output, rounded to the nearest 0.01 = 1.03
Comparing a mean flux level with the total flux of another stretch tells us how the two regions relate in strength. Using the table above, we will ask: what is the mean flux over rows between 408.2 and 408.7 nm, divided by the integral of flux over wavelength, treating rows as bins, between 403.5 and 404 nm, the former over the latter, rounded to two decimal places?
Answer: 2.10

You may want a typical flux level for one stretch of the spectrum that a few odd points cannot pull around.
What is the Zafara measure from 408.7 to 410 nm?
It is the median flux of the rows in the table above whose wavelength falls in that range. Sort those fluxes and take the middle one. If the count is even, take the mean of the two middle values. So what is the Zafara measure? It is 24.4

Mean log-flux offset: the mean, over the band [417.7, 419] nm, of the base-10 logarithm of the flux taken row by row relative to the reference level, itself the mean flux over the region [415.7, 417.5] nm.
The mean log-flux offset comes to 0.01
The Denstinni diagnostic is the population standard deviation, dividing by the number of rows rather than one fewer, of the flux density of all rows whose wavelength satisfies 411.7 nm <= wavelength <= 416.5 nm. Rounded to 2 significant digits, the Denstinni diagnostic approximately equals 2.5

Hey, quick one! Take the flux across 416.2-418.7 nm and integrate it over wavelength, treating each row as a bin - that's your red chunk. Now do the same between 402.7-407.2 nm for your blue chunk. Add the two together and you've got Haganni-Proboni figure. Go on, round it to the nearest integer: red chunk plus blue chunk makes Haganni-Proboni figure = 140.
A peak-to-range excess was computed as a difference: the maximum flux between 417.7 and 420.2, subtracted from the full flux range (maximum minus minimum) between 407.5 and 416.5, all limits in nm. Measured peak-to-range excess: -11.0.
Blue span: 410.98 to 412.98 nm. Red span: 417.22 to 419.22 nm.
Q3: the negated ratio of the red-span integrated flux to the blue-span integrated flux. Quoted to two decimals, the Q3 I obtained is -0.97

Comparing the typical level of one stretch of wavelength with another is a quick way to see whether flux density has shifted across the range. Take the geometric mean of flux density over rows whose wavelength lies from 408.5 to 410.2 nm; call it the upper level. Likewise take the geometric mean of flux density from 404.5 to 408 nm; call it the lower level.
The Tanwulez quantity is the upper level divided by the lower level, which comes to 1.23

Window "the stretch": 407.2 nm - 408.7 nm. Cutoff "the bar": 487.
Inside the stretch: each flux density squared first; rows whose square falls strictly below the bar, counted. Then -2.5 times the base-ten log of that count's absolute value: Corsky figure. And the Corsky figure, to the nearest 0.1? -1.5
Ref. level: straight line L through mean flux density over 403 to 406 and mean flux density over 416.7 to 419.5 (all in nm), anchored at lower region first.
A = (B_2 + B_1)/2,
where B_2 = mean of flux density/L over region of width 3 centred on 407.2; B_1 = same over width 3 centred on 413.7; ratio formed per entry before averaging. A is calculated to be 0.99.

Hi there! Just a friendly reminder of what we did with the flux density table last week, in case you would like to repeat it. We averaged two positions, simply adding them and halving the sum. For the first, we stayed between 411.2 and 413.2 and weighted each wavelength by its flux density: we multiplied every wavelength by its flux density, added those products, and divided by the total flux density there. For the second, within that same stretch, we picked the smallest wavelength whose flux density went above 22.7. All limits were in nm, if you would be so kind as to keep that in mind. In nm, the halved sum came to 411.78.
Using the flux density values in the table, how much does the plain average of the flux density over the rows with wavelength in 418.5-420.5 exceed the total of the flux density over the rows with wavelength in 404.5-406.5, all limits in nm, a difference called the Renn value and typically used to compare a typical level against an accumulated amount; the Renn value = -127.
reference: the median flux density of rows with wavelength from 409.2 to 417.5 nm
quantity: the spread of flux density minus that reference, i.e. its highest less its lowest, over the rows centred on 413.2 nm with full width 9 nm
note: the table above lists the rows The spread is 13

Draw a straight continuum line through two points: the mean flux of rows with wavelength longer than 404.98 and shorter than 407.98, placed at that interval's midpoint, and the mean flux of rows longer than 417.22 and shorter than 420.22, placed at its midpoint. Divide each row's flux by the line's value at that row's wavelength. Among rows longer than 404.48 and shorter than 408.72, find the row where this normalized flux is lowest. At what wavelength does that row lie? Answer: 404.60 nm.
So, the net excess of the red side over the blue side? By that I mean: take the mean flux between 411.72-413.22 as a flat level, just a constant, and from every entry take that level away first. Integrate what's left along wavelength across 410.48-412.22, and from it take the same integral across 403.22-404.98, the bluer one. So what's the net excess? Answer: 7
